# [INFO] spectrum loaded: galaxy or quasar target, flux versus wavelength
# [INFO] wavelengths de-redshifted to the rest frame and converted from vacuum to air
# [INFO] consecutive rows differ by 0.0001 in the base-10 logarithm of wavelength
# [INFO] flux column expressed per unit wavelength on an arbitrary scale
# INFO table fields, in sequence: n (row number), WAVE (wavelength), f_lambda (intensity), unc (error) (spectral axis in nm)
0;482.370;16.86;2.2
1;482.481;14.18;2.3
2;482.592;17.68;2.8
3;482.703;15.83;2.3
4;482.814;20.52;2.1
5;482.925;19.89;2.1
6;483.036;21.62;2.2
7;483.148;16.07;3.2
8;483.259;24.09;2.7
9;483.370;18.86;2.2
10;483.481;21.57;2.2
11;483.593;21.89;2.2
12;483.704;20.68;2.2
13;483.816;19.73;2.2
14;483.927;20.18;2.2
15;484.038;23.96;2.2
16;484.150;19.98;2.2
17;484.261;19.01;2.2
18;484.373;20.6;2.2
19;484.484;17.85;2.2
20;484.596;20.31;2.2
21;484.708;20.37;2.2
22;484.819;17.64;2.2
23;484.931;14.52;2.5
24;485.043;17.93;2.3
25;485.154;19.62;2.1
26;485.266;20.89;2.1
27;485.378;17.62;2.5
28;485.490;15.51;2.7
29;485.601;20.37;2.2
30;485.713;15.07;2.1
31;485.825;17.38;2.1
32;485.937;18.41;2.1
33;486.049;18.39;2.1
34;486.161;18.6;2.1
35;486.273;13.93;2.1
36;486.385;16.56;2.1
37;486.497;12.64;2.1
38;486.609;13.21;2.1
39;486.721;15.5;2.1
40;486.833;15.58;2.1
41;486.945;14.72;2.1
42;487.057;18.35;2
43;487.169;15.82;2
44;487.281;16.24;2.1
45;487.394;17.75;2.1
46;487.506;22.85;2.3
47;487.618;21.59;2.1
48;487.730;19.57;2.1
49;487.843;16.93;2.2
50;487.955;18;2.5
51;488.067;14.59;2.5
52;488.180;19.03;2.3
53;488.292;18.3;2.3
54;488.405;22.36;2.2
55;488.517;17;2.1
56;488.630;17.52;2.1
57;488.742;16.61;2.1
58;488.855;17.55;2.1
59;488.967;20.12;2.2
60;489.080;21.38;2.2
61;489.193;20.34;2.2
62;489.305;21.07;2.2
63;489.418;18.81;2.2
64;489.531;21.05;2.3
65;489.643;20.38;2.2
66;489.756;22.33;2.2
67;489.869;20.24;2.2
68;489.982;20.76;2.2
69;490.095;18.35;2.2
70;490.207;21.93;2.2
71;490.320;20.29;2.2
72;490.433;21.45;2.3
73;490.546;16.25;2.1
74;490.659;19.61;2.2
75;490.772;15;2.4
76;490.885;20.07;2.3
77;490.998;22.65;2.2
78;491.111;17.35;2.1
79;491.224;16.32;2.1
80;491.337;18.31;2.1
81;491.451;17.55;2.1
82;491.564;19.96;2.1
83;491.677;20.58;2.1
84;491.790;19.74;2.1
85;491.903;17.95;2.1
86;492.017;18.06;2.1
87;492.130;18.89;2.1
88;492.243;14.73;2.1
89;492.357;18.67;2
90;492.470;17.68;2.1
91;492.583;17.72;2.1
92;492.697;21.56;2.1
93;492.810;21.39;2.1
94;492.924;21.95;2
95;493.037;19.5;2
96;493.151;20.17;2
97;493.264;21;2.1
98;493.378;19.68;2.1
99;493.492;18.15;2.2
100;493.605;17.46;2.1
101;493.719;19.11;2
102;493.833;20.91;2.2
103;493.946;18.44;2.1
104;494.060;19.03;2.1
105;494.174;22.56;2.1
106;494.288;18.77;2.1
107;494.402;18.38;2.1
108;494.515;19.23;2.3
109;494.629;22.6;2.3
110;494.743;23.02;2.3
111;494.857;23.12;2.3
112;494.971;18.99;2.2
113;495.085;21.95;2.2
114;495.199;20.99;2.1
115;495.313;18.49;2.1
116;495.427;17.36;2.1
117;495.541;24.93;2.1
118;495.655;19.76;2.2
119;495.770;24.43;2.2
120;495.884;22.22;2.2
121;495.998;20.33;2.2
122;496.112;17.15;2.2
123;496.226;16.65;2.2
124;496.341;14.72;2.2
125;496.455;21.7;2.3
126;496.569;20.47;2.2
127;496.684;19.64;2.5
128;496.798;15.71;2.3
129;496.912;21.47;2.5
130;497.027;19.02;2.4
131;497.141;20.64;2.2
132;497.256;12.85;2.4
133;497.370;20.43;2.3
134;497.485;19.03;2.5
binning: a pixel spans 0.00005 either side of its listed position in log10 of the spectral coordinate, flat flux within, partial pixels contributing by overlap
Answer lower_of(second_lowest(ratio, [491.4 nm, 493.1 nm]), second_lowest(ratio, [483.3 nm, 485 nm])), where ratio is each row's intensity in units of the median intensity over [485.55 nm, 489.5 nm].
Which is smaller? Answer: 0.99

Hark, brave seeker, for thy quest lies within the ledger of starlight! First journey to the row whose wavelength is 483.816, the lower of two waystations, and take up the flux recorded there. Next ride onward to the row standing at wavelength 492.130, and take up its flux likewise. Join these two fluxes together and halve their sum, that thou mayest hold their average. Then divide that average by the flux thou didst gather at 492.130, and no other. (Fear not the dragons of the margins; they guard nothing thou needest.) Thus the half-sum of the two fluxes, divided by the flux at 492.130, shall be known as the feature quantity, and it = 1.02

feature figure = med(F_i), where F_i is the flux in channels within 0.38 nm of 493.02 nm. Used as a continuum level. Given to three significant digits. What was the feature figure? 21.0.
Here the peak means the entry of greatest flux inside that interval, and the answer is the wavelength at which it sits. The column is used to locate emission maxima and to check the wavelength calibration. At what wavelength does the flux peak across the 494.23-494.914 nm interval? 494.857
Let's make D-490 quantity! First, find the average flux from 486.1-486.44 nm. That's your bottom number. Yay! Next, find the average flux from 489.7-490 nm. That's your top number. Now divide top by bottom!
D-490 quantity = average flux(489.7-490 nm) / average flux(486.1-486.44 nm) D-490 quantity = 1.29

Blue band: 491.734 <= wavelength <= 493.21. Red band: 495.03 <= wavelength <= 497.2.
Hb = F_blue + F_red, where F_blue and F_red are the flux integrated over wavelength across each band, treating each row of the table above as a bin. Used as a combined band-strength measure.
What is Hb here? 71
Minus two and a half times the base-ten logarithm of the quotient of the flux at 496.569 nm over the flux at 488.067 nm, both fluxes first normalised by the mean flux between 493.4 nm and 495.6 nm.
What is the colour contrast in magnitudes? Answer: -0.4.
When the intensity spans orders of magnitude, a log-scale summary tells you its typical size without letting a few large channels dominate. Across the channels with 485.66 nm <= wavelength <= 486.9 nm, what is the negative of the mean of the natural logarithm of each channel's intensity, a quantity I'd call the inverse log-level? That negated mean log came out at -2.76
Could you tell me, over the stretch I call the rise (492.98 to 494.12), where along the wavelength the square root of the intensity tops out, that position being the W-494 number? 493.264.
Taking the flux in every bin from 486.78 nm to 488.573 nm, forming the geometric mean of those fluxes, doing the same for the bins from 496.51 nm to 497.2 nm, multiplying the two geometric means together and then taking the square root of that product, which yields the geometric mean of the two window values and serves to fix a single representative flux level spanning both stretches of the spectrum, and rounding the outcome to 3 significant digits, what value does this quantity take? 18.6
